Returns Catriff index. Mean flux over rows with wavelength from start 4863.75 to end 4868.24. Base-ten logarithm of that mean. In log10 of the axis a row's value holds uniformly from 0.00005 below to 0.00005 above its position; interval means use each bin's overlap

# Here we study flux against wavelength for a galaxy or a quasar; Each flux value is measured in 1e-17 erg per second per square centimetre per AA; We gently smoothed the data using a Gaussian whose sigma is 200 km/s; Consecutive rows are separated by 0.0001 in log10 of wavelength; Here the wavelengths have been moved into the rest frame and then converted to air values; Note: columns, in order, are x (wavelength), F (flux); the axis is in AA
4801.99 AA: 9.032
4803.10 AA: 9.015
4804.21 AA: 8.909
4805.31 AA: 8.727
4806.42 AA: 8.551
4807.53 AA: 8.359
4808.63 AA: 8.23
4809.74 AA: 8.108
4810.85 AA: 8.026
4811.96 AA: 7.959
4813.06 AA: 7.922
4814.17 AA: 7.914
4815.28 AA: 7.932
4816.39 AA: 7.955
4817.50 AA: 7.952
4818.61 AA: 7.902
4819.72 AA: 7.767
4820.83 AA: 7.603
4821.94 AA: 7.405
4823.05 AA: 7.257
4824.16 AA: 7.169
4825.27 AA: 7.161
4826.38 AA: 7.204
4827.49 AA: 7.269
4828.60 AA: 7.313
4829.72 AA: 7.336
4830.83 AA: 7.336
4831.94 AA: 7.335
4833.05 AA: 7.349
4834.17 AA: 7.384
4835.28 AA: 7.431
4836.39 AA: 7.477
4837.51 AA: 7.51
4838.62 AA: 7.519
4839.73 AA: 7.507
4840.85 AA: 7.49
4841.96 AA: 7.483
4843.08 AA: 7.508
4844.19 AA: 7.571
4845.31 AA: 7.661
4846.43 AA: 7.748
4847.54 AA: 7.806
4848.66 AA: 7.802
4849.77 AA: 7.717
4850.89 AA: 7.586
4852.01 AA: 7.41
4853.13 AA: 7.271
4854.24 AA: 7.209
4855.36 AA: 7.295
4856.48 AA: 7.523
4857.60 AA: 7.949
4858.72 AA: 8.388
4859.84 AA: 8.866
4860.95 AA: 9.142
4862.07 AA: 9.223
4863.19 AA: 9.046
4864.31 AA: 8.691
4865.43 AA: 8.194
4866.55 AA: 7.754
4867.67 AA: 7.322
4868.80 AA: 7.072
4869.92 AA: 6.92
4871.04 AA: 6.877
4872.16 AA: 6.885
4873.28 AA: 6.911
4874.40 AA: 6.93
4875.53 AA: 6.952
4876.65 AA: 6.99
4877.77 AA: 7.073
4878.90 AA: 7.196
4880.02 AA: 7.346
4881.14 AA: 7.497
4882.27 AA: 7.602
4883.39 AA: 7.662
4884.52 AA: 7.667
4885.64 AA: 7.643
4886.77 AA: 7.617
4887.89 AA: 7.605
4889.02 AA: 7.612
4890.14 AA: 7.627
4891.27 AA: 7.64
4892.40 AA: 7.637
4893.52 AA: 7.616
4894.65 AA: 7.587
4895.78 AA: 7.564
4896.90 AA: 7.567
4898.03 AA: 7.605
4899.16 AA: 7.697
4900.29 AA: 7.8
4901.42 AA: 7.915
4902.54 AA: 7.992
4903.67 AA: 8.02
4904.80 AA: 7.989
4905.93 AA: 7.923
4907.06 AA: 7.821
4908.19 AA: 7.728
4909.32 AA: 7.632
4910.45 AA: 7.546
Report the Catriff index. 0.90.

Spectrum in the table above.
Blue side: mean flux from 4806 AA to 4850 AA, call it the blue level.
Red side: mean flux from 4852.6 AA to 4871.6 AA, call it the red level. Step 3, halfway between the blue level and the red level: 7.8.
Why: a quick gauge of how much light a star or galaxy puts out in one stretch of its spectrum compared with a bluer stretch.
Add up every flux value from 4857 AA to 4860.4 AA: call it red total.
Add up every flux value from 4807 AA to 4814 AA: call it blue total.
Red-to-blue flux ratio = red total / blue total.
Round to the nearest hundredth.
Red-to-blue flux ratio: 0.52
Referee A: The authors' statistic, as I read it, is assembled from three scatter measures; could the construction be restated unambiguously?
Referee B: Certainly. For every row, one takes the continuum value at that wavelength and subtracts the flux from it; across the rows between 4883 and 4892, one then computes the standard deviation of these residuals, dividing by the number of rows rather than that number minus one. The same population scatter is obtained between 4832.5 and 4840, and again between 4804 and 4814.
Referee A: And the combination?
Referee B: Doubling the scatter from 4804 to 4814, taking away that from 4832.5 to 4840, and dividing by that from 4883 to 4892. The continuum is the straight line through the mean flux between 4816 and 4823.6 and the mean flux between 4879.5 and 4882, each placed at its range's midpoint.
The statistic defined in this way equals 33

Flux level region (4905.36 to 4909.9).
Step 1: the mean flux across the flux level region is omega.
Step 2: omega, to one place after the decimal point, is 7.8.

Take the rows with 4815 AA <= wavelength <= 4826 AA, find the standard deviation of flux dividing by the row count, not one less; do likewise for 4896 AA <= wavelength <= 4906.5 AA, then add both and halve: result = 0.24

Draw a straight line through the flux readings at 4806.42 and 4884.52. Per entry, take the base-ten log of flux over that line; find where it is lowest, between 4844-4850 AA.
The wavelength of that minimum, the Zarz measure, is 4844.19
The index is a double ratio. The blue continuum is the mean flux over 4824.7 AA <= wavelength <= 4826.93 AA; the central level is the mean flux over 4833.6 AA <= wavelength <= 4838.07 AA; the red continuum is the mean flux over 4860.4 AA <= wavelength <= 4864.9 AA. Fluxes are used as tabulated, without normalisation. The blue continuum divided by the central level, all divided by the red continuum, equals 0.107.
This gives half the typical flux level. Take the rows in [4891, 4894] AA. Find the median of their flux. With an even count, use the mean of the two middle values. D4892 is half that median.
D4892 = 3.82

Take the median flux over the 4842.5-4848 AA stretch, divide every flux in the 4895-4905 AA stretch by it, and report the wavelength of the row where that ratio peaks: 4903.67 AA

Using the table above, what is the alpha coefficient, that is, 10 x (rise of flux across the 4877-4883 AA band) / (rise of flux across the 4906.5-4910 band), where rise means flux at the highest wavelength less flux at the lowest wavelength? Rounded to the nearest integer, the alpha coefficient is -28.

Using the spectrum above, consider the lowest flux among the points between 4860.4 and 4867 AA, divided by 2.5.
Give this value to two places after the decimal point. 3.10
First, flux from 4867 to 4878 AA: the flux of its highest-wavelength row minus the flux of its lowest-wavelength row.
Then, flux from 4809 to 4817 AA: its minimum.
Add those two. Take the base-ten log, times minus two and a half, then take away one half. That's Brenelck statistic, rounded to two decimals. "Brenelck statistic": -2.71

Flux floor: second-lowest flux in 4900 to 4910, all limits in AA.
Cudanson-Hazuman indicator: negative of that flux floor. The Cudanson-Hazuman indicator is -7.7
